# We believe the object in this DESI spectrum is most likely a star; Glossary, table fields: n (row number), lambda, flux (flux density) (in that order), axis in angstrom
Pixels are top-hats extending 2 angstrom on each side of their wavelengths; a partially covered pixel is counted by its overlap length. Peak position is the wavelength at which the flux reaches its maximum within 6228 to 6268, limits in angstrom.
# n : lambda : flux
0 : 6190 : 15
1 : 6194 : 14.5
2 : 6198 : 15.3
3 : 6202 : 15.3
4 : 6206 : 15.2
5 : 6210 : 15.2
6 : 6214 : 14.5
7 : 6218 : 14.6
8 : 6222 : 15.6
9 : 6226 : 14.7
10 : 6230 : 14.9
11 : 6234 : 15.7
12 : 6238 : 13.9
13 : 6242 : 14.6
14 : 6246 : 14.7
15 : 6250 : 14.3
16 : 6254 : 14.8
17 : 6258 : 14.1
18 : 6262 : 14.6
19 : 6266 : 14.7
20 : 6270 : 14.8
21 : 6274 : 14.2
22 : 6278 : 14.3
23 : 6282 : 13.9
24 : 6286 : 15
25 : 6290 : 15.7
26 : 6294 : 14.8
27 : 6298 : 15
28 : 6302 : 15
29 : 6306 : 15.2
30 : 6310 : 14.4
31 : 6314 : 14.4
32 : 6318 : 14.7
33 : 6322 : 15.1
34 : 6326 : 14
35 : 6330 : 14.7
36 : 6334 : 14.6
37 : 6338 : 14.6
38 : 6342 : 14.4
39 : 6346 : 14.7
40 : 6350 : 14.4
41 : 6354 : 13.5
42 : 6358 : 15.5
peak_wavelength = 6234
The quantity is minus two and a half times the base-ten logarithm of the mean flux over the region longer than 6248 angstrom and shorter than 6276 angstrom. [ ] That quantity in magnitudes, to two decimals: -2.90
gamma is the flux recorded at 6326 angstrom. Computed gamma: 14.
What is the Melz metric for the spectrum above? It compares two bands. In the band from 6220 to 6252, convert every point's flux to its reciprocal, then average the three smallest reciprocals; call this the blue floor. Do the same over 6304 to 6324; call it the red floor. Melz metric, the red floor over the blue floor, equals 1.03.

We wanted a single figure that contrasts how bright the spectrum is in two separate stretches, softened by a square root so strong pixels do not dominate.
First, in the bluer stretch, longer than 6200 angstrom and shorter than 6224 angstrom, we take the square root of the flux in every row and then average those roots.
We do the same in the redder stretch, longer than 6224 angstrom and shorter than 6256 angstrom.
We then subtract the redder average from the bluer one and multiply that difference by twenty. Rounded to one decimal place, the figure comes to 1.0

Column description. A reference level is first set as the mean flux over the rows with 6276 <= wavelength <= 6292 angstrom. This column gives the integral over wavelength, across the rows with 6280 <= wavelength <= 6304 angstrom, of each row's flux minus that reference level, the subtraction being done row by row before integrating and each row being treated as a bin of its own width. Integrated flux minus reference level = 4.2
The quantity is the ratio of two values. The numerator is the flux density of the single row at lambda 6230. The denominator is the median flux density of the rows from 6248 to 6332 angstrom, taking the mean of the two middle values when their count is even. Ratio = 1.01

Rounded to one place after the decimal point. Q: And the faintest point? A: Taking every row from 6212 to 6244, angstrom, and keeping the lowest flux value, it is 13.9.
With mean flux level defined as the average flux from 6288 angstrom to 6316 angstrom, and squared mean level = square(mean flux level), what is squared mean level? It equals 223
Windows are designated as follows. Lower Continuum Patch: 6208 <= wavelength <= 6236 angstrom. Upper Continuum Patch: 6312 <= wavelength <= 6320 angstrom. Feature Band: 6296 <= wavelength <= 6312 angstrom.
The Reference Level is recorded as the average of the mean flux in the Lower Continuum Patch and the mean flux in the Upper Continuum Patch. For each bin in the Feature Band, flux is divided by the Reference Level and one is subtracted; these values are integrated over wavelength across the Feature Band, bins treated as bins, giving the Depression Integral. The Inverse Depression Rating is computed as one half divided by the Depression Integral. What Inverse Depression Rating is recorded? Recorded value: 4.2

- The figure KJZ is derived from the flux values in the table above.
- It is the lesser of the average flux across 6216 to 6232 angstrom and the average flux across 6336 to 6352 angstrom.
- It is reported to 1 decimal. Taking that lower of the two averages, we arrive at 14.5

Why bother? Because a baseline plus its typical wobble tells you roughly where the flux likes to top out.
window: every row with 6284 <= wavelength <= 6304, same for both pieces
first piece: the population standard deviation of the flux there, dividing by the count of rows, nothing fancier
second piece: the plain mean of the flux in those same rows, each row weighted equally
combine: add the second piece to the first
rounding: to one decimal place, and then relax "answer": 15.4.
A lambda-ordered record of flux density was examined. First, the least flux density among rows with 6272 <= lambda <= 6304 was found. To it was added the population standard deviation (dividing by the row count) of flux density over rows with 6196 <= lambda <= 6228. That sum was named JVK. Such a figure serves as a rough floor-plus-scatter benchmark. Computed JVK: 14.3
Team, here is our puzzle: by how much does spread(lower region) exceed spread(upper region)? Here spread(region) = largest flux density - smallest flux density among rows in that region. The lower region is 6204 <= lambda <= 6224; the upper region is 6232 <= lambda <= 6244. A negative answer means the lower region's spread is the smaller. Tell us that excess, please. -0.70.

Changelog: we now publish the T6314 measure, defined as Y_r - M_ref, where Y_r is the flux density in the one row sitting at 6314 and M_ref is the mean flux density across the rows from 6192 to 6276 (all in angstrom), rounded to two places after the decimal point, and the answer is -0.37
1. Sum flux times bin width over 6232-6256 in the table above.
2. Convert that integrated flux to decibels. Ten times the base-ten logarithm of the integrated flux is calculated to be 25.47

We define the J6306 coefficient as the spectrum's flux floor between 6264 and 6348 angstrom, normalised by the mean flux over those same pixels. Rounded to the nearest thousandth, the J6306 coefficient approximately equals 0.947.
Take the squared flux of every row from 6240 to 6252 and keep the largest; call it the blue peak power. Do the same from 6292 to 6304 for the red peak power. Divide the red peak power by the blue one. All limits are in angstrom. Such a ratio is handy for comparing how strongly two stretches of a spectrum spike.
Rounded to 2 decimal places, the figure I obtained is 1.04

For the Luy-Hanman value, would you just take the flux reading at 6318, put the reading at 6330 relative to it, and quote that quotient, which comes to 1.00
